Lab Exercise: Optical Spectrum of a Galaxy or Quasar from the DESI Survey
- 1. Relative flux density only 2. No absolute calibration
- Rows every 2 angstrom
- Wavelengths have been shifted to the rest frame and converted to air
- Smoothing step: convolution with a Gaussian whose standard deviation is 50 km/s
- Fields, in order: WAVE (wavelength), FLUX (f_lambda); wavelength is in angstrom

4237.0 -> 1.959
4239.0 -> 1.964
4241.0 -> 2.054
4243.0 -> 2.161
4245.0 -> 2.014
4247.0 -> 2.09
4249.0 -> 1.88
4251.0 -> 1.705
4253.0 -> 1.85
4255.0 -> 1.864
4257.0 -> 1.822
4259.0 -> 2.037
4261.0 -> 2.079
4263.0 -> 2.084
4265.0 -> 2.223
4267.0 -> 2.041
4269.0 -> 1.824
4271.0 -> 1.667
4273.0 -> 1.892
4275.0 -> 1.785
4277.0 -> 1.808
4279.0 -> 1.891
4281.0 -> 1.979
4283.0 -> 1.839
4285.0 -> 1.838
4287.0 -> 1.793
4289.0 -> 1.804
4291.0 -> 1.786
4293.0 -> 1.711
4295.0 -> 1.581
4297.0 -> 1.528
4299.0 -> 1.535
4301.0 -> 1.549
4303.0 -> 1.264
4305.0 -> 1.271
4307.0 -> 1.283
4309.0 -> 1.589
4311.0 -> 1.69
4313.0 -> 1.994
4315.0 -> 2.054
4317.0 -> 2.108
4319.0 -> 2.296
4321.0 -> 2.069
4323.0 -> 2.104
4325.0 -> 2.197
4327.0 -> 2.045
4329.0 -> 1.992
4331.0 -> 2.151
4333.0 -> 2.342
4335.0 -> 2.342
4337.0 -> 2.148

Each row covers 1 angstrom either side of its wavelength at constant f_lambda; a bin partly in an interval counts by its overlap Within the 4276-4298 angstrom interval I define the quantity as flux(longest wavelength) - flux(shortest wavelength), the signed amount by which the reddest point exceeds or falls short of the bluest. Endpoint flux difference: -0.3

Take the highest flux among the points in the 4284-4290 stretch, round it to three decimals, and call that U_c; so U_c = 1.838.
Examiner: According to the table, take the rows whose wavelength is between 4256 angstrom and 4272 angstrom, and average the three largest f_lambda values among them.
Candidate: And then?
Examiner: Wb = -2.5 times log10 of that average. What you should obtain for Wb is -0.82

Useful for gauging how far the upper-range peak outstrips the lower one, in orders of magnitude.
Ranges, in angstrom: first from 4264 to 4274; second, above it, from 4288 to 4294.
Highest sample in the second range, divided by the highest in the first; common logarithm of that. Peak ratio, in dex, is -0.09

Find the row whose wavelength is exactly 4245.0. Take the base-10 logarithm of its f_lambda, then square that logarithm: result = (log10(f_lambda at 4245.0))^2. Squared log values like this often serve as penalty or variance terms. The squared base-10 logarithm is 0.092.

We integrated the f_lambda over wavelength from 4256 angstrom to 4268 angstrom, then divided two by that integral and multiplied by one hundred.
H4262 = 8.1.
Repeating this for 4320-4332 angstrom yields 8.0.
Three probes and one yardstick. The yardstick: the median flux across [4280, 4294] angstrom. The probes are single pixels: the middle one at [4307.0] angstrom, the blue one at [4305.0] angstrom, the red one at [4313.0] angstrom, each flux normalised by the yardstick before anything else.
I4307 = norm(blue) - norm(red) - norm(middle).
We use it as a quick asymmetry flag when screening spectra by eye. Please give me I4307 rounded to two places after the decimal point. -1.11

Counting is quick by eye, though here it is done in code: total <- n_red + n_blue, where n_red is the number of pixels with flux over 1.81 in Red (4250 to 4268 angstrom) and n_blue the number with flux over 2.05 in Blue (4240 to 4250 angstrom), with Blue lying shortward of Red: 11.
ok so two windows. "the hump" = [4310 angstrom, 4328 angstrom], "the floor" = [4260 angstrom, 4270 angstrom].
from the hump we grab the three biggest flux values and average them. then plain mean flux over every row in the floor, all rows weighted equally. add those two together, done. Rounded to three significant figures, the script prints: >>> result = 4.25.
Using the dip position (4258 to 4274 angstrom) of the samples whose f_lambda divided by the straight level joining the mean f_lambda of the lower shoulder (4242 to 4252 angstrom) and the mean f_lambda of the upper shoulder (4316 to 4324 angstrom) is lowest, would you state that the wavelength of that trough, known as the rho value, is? 4271.0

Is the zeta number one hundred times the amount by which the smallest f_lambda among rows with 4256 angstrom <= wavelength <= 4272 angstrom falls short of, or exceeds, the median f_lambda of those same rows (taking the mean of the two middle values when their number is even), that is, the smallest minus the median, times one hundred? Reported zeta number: -37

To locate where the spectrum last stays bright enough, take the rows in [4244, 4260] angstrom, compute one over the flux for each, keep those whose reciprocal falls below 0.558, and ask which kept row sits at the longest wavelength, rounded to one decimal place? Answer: 4259.0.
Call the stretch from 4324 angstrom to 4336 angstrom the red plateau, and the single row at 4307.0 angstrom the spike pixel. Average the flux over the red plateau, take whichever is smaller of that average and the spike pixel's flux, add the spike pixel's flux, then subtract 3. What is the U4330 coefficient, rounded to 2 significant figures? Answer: -0.43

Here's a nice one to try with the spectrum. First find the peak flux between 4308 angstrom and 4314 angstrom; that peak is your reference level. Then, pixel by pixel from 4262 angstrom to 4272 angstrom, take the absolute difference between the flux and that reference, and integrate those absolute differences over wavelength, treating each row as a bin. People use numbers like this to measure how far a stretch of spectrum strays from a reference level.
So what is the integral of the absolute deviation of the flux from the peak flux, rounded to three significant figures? 1.73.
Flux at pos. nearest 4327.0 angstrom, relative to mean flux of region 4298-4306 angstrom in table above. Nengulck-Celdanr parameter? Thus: 1.46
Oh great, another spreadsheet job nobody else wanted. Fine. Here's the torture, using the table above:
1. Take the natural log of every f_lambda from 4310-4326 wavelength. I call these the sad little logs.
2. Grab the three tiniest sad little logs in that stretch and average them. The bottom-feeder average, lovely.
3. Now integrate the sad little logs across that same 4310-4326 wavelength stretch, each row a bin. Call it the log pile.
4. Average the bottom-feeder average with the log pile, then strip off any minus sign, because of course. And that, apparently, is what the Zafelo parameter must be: 6.1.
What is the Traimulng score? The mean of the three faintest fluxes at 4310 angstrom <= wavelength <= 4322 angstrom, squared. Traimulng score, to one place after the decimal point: 3.7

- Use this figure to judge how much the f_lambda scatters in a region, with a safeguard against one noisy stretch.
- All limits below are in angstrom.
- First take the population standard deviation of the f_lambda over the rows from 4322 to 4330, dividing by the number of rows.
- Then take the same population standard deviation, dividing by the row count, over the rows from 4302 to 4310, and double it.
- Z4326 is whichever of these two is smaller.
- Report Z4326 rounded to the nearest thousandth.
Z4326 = 0.076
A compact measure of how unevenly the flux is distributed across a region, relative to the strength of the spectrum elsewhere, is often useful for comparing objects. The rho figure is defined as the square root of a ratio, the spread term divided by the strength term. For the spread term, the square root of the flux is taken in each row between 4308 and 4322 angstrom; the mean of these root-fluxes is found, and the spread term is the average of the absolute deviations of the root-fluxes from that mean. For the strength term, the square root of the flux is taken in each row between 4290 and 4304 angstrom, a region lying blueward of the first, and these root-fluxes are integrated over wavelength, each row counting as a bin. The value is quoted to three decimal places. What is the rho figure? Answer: 0.063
